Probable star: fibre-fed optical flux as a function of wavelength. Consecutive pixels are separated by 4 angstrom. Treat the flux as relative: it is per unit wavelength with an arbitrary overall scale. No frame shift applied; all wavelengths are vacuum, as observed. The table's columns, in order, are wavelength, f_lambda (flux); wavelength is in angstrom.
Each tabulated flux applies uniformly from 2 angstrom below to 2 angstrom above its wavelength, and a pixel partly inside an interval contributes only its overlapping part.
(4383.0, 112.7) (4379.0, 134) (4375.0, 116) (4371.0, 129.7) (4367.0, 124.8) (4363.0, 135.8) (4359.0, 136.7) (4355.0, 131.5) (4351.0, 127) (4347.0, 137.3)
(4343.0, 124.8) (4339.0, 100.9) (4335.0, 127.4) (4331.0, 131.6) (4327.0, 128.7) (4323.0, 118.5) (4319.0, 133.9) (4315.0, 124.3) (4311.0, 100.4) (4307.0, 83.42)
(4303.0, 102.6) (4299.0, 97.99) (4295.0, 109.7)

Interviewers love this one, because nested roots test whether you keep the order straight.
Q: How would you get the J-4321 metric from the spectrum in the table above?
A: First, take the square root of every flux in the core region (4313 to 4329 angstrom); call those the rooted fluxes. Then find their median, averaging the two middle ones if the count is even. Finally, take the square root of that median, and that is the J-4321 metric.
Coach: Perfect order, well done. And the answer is 3.35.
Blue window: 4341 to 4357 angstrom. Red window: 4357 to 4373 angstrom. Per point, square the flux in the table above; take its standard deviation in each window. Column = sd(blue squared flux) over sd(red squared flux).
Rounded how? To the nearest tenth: 1.0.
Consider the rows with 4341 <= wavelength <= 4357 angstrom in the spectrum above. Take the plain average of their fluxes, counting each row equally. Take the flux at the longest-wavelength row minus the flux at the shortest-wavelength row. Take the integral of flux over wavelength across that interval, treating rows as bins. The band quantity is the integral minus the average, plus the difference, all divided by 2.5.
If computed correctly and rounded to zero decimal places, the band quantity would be 784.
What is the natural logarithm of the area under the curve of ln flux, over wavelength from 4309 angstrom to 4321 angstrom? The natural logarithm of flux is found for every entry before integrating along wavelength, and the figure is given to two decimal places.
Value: 4.05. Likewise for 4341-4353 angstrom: 4.07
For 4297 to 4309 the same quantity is 4.00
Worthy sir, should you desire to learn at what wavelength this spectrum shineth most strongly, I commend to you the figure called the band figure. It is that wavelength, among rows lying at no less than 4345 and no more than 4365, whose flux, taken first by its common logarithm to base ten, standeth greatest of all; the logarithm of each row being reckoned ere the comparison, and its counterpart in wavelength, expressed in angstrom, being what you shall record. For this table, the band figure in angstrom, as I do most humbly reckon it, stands 4347.0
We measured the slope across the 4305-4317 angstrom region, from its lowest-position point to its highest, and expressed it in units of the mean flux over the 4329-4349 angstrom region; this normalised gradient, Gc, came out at 0.041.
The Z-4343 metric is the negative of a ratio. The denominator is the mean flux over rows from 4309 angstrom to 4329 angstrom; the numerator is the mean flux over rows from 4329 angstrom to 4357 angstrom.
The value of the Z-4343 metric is -1.04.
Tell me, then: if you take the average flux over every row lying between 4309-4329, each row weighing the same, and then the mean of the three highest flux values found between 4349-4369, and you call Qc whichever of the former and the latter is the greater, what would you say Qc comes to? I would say 135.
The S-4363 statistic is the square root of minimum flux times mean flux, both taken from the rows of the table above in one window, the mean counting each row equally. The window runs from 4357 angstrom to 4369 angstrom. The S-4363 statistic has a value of 129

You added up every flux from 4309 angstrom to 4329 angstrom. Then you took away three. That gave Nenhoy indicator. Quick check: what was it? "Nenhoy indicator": 603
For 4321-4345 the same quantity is 729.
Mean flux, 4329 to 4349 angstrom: 124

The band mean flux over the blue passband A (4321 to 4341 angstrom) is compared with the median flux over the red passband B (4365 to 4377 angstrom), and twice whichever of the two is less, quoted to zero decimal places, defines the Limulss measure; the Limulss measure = 243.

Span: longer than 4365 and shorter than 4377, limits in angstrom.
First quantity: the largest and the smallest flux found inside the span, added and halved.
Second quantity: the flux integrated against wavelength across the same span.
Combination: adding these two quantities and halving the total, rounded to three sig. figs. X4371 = 802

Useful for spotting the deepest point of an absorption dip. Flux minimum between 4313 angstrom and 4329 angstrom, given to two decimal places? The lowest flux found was 118.50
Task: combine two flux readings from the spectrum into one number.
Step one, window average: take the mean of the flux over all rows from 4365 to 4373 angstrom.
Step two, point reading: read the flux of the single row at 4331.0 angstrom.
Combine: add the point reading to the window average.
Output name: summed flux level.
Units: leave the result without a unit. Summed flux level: 259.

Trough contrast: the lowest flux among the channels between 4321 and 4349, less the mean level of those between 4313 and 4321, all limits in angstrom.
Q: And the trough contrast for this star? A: -28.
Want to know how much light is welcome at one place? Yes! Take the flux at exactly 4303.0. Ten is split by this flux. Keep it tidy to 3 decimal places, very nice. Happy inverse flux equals 0.097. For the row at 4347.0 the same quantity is 0.073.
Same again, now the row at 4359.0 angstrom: 0.073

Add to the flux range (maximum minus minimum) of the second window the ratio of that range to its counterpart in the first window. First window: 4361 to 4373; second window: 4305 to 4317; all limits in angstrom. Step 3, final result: 45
